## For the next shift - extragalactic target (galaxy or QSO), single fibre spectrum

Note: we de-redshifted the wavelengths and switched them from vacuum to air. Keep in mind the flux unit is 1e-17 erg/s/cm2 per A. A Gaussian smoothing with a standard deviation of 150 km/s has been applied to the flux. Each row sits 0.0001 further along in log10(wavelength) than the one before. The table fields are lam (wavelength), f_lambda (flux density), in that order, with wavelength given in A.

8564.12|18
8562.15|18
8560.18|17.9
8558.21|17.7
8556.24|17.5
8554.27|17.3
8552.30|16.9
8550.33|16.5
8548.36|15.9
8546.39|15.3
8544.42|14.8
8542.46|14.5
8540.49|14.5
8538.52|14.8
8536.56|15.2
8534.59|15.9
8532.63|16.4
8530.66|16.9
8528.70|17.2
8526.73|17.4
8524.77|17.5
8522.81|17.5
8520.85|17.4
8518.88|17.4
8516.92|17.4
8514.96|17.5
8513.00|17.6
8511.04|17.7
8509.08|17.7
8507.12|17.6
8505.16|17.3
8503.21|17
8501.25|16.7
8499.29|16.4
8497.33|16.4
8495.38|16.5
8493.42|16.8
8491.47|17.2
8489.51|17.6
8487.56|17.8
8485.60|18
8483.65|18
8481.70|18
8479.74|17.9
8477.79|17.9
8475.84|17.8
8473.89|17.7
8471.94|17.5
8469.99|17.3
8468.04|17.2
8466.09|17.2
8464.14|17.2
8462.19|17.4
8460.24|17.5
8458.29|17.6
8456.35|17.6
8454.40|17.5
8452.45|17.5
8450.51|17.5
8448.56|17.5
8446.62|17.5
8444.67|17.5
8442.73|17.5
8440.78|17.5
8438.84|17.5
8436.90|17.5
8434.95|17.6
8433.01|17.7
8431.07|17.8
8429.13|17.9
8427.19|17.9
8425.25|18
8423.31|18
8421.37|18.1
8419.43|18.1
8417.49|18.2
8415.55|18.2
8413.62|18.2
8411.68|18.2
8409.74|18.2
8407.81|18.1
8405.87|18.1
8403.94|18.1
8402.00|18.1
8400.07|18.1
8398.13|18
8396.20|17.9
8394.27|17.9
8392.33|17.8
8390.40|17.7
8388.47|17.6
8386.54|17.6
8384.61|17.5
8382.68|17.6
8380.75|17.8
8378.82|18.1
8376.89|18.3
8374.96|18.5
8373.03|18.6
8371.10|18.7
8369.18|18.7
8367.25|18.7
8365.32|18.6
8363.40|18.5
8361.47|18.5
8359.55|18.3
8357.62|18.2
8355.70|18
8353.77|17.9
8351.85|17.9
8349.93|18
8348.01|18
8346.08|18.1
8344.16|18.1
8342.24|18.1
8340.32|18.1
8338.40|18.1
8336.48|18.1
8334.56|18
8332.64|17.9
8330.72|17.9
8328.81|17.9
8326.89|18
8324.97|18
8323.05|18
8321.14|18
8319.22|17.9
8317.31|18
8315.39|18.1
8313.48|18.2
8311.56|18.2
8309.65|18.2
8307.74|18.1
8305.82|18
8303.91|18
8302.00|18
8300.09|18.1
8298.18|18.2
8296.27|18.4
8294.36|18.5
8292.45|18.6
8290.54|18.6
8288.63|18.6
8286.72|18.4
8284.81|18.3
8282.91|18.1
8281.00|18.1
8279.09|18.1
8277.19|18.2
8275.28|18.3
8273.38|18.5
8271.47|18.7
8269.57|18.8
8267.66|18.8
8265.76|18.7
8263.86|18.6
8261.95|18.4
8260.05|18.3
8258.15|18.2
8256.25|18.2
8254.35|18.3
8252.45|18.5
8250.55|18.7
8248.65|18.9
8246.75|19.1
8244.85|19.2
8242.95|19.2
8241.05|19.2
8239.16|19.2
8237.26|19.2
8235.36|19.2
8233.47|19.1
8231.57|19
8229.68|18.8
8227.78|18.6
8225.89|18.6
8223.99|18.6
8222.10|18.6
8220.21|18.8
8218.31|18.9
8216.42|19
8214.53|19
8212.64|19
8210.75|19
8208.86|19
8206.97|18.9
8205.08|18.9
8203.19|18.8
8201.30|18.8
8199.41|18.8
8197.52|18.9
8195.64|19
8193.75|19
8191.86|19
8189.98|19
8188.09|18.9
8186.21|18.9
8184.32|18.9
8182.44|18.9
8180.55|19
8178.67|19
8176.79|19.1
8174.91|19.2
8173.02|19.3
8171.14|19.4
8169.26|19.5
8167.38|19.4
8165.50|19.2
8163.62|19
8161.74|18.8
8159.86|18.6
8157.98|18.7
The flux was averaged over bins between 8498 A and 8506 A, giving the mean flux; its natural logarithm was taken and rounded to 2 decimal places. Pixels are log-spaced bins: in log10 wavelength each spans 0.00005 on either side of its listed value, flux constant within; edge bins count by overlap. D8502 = 2.82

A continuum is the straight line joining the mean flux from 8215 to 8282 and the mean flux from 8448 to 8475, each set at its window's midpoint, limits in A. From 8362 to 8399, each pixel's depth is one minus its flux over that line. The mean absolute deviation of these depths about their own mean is 0.019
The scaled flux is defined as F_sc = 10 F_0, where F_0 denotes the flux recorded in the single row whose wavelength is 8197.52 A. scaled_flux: 189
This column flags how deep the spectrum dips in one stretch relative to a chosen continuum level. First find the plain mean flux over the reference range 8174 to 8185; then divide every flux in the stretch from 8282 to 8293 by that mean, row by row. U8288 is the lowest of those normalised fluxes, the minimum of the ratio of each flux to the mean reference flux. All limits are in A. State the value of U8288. 0.95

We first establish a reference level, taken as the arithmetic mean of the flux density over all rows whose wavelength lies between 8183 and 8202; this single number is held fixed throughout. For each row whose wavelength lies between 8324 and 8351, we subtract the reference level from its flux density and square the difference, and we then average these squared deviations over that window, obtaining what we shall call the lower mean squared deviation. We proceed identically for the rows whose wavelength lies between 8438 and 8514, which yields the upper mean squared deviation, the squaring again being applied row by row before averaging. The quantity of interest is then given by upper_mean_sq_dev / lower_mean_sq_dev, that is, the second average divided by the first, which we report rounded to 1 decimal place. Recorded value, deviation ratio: 2.9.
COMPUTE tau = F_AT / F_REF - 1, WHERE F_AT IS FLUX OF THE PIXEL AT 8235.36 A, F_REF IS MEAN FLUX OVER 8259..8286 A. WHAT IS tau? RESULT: 0.042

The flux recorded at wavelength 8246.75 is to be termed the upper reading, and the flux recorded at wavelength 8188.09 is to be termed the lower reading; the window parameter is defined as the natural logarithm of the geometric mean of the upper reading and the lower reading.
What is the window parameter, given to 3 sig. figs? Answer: 2.94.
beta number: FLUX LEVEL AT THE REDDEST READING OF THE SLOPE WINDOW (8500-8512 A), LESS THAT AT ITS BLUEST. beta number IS 1.0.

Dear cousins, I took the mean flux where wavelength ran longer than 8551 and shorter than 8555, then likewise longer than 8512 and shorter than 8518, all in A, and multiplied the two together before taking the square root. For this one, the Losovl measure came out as 17.3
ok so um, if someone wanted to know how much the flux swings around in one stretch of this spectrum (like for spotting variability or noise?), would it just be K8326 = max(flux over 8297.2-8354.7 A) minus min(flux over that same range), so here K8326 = 0.30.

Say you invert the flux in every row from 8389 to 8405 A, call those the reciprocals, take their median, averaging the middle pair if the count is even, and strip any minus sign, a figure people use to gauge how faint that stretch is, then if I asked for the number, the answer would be 0.0557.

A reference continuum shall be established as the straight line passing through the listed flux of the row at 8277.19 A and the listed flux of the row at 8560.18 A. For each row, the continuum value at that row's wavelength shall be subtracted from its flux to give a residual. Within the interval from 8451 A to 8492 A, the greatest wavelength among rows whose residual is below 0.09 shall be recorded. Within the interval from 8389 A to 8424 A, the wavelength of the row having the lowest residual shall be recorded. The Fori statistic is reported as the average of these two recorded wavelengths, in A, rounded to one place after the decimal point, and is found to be 8440.9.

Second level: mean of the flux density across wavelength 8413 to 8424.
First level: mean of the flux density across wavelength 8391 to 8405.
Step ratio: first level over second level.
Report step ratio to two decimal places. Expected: 0.99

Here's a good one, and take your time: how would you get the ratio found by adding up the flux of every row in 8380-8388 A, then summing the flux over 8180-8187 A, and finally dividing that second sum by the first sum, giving 1.07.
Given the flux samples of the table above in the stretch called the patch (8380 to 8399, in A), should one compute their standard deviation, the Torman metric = 0.16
